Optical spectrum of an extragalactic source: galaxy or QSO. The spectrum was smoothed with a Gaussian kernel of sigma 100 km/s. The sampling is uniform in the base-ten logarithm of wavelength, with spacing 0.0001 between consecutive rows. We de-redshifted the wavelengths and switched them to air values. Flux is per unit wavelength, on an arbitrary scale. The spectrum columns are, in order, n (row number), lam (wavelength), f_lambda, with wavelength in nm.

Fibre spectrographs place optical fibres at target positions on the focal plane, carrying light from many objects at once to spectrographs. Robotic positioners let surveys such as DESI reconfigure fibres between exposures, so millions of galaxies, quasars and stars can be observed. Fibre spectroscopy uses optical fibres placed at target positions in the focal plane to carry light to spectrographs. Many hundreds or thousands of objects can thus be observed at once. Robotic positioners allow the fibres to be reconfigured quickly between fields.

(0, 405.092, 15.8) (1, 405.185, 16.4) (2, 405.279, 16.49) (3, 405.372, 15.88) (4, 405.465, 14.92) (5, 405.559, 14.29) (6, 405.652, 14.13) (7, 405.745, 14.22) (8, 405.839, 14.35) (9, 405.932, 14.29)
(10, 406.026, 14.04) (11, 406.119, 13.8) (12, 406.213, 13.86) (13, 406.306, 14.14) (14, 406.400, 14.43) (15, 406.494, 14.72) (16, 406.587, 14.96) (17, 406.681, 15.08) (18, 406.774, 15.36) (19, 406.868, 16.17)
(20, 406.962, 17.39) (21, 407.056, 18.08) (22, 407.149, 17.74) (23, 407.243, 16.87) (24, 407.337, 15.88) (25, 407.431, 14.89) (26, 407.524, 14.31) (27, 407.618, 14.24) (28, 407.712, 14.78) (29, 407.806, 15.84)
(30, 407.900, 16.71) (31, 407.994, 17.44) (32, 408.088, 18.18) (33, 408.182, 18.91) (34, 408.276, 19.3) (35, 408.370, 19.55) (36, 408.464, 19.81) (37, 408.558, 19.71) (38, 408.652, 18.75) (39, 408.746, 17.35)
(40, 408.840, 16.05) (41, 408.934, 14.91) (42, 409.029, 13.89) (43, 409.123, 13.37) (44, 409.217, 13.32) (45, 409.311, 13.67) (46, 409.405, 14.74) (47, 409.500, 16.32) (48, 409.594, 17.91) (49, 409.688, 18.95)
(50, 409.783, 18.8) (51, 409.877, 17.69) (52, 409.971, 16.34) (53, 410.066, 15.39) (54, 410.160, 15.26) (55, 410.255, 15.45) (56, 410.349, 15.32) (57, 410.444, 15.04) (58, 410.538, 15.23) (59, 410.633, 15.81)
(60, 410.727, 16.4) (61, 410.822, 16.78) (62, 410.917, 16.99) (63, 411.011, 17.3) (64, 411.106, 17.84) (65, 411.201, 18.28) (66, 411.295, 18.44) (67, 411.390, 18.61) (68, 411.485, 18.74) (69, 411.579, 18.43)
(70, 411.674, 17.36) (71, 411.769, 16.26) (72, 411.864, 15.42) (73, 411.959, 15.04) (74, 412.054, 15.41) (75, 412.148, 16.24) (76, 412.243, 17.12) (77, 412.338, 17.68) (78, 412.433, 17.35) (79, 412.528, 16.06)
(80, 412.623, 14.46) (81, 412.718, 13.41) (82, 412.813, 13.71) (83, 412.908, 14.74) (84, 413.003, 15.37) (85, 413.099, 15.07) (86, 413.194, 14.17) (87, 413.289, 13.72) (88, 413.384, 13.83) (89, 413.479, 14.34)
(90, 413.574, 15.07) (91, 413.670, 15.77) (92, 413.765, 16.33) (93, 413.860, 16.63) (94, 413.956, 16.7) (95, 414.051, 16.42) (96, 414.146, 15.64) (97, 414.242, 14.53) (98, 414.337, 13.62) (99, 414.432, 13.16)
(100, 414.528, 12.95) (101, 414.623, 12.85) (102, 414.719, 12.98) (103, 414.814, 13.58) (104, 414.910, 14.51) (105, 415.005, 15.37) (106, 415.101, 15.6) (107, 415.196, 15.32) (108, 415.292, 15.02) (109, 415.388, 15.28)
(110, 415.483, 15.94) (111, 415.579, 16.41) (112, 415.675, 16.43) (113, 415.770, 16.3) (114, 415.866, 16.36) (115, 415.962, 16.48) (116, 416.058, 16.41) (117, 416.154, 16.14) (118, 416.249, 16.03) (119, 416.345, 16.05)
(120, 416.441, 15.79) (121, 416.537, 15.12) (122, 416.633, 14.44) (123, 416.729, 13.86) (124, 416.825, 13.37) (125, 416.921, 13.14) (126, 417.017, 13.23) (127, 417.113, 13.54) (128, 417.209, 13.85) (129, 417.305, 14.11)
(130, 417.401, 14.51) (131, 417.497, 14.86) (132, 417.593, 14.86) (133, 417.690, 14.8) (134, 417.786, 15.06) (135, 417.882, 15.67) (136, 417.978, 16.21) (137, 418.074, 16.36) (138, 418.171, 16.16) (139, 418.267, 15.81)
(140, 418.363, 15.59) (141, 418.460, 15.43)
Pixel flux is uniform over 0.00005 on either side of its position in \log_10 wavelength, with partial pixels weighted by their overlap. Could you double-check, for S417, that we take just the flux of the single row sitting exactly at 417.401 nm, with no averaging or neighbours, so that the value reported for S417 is 14.51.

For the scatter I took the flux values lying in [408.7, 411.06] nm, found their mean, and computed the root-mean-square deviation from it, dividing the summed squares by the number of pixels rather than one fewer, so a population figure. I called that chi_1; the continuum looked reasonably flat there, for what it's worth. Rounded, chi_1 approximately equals 1.5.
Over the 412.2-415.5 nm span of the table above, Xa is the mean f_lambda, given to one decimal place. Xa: 15.0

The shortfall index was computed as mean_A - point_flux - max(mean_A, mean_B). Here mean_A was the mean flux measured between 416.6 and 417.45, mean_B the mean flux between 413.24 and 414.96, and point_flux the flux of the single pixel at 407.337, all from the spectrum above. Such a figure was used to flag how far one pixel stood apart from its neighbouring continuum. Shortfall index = -16.7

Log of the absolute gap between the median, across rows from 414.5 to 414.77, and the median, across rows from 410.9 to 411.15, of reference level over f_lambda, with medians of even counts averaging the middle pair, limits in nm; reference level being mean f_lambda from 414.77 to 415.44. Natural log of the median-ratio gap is -1.2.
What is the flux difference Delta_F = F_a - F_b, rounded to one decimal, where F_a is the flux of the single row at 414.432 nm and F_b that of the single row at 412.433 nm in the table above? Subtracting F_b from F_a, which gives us -4.2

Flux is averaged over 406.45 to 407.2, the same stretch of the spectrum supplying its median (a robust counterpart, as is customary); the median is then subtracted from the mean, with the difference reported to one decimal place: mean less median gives 0.4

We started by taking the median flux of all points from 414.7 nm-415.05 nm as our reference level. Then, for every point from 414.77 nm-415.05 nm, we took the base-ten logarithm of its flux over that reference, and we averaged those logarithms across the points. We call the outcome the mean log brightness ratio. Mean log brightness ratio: 0.013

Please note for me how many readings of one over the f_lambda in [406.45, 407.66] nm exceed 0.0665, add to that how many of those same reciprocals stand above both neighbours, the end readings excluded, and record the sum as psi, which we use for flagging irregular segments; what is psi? 5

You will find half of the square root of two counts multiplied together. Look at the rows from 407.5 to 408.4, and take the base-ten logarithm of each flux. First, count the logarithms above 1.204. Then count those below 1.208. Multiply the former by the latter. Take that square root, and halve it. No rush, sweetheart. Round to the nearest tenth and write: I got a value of 2.4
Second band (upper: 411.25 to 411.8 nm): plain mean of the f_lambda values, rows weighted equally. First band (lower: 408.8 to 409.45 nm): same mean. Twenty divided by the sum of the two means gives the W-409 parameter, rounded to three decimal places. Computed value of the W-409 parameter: 0.620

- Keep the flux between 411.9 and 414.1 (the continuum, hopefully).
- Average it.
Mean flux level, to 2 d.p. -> 15.42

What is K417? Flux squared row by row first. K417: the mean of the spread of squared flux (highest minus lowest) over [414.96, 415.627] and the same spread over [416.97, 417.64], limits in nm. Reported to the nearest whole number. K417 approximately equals 45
